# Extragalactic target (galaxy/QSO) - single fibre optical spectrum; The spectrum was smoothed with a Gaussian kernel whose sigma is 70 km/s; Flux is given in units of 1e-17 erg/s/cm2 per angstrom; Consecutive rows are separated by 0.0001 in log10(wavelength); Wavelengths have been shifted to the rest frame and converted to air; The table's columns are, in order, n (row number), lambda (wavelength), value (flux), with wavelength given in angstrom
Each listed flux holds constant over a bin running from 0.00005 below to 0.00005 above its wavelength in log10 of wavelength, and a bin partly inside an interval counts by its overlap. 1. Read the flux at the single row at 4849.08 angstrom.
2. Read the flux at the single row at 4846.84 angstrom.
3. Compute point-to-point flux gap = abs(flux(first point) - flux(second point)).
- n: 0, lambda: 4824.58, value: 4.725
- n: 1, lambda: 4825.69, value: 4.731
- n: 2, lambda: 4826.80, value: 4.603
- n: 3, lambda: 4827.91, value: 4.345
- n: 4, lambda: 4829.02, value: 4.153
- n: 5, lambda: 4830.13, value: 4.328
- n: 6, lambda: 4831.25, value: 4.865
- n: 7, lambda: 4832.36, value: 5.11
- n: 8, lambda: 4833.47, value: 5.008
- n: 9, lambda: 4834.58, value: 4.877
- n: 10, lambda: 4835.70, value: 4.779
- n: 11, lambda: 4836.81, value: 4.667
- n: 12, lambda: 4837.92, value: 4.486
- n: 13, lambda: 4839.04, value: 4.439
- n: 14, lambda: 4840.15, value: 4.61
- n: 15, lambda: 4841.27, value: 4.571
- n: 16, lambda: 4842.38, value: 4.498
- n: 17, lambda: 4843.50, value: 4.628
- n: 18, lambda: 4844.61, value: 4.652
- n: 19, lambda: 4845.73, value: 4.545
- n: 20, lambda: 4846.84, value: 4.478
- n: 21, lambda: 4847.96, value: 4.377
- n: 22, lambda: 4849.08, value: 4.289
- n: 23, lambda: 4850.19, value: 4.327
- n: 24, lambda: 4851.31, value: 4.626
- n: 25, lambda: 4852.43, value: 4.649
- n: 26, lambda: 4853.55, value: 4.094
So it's 0.19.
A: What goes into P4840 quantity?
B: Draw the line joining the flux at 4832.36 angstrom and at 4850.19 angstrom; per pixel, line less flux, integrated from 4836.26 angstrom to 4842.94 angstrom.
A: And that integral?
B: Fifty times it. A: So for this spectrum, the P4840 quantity 83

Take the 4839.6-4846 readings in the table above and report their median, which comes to 4.59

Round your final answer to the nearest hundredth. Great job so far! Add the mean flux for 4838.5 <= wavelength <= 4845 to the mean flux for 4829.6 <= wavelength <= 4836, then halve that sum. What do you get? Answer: 4.70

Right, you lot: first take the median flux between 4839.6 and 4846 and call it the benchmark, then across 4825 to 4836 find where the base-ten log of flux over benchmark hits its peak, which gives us 4832.36 angstrom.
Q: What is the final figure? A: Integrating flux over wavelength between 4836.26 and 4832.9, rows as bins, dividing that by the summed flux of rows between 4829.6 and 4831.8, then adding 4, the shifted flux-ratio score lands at 5.8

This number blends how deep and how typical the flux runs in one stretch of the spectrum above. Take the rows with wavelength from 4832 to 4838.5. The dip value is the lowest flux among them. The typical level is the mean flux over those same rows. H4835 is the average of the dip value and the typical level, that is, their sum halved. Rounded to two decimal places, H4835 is 4.65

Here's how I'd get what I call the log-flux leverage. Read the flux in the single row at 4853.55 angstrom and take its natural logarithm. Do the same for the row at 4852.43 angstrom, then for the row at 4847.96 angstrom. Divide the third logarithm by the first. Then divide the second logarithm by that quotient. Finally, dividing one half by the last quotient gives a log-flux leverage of 0.341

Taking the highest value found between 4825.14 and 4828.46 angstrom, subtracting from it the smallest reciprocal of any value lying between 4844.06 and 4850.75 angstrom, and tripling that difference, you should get 13.55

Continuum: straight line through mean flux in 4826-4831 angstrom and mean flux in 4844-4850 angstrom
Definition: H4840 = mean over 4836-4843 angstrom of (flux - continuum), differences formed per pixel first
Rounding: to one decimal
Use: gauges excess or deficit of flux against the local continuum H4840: 0.1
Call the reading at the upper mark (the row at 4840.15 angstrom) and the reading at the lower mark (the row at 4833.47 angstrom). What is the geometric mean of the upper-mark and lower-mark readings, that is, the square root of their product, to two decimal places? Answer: 4.80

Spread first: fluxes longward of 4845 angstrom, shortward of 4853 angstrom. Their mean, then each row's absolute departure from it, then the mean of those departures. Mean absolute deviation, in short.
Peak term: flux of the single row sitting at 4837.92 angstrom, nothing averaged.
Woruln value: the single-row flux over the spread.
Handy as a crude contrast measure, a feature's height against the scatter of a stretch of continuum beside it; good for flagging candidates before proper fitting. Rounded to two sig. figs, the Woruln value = 38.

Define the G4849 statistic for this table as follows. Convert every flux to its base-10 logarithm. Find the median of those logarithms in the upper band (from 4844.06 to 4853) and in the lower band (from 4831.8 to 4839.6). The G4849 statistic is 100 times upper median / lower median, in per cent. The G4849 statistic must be 96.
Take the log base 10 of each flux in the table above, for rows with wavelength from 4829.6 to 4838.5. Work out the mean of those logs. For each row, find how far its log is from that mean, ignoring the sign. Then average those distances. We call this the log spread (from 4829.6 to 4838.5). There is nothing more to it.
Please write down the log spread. 0.019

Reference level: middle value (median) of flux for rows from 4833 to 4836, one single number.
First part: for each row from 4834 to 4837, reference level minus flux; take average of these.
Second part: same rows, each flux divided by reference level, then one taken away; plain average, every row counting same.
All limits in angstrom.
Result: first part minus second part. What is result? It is 0.1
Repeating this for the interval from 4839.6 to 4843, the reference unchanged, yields 0.4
